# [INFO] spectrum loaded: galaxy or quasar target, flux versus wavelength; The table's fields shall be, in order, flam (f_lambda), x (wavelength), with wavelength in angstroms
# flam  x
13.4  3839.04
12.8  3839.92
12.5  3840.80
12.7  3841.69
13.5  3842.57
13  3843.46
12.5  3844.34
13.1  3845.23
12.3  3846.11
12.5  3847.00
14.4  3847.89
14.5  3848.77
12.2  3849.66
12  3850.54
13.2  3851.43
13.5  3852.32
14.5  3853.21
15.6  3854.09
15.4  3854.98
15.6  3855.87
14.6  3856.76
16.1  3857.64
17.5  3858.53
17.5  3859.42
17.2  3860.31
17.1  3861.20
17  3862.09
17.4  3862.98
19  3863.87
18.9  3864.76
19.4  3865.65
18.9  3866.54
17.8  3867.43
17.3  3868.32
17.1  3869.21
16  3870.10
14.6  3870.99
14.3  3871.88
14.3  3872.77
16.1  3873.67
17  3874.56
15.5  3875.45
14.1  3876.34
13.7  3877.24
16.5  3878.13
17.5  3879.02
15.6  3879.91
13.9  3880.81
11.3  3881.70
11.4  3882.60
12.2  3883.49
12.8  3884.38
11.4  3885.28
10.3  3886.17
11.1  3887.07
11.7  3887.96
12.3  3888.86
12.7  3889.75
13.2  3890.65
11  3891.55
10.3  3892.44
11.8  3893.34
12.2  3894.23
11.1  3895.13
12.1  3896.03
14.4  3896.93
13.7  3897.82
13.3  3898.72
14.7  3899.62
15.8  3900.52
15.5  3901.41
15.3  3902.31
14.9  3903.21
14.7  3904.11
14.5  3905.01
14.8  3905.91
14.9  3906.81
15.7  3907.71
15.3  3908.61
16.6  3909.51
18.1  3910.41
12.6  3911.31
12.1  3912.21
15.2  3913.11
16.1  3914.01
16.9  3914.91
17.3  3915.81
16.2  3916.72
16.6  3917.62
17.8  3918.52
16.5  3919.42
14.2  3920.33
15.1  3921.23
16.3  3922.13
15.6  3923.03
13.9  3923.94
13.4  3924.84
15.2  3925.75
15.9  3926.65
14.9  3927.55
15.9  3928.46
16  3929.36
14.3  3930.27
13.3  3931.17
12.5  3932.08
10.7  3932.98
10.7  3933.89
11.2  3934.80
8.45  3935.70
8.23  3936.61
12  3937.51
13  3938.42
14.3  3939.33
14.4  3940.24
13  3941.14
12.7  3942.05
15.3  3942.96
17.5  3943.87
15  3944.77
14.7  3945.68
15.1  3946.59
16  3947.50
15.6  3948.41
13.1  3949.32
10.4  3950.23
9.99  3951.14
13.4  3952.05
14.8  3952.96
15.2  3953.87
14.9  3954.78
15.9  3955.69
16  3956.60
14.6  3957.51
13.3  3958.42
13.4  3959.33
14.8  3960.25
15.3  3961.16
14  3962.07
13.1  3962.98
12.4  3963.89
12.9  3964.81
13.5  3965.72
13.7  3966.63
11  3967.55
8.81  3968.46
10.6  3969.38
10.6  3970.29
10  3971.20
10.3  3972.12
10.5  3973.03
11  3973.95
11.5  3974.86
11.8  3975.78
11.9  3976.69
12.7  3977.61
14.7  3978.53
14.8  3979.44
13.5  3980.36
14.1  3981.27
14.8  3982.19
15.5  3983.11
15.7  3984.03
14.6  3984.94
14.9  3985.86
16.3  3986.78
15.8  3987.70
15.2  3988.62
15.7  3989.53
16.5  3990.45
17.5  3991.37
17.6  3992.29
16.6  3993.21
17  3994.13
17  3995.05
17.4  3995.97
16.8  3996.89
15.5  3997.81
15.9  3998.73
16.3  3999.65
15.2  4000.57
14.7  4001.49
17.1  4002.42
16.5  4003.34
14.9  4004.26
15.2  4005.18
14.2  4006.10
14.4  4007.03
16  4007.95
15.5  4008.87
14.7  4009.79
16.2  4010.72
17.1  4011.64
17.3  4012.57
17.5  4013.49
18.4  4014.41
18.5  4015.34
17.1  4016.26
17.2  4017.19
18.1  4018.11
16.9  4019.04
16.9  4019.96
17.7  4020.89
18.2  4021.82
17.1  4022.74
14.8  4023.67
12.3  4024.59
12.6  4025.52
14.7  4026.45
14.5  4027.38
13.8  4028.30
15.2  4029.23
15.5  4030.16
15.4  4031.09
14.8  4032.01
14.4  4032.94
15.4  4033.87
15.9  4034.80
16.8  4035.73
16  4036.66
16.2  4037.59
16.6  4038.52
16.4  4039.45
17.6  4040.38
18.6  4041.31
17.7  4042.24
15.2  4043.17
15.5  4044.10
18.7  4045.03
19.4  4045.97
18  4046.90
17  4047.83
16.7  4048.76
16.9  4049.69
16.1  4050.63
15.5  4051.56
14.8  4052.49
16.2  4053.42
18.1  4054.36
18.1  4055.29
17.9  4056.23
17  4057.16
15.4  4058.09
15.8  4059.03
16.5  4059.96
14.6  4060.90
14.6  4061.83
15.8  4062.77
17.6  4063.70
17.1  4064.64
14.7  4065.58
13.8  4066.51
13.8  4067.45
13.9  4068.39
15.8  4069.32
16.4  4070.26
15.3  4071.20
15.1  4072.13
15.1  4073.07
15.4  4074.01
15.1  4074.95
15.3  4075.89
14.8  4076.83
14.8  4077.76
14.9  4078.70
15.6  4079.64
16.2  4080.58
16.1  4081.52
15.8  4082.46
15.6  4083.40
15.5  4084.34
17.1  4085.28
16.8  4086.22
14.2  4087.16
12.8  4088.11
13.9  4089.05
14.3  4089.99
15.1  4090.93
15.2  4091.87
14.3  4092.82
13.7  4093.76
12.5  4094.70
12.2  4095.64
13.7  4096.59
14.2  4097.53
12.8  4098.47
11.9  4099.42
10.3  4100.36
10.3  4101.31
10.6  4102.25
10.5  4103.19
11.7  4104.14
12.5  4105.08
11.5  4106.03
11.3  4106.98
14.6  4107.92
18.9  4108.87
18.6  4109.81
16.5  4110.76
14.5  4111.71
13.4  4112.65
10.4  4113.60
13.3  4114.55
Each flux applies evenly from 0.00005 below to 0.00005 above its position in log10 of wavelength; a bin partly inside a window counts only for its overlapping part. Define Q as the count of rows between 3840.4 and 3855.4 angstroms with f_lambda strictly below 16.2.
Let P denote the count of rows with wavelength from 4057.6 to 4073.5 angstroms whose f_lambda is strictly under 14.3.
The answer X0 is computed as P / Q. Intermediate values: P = 3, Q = 17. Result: 0.18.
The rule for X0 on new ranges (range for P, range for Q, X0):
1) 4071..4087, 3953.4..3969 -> 0.00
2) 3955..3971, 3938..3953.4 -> 0.75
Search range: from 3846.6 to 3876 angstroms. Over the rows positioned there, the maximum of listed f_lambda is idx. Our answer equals 19.4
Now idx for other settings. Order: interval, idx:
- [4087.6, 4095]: 15.2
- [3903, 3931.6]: 18.1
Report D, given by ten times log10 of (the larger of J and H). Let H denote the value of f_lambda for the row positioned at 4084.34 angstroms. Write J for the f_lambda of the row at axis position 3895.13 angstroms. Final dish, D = 11.9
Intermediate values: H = 15.5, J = 11.1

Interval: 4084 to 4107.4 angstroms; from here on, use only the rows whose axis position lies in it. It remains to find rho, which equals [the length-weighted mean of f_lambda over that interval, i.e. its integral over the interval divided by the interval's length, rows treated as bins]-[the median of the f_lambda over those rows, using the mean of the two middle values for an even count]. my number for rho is 0.34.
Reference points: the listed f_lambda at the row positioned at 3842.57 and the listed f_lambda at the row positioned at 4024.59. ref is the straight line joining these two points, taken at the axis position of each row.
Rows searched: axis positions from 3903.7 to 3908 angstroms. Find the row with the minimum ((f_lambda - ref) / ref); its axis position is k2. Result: 3905.01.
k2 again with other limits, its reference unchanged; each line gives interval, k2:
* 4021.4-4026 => 4024.59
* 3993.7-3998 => 3997.81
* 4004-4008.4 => 4006.10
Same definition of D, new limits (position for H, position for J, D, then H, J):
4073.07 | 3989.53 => 12.0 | 15.1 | 15.7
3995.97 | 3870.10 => 12.4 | 17.4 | 16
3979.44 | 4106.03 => 11.7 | 14.8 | 11.5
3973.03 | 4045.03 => 12.7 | 10.5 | 18.7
